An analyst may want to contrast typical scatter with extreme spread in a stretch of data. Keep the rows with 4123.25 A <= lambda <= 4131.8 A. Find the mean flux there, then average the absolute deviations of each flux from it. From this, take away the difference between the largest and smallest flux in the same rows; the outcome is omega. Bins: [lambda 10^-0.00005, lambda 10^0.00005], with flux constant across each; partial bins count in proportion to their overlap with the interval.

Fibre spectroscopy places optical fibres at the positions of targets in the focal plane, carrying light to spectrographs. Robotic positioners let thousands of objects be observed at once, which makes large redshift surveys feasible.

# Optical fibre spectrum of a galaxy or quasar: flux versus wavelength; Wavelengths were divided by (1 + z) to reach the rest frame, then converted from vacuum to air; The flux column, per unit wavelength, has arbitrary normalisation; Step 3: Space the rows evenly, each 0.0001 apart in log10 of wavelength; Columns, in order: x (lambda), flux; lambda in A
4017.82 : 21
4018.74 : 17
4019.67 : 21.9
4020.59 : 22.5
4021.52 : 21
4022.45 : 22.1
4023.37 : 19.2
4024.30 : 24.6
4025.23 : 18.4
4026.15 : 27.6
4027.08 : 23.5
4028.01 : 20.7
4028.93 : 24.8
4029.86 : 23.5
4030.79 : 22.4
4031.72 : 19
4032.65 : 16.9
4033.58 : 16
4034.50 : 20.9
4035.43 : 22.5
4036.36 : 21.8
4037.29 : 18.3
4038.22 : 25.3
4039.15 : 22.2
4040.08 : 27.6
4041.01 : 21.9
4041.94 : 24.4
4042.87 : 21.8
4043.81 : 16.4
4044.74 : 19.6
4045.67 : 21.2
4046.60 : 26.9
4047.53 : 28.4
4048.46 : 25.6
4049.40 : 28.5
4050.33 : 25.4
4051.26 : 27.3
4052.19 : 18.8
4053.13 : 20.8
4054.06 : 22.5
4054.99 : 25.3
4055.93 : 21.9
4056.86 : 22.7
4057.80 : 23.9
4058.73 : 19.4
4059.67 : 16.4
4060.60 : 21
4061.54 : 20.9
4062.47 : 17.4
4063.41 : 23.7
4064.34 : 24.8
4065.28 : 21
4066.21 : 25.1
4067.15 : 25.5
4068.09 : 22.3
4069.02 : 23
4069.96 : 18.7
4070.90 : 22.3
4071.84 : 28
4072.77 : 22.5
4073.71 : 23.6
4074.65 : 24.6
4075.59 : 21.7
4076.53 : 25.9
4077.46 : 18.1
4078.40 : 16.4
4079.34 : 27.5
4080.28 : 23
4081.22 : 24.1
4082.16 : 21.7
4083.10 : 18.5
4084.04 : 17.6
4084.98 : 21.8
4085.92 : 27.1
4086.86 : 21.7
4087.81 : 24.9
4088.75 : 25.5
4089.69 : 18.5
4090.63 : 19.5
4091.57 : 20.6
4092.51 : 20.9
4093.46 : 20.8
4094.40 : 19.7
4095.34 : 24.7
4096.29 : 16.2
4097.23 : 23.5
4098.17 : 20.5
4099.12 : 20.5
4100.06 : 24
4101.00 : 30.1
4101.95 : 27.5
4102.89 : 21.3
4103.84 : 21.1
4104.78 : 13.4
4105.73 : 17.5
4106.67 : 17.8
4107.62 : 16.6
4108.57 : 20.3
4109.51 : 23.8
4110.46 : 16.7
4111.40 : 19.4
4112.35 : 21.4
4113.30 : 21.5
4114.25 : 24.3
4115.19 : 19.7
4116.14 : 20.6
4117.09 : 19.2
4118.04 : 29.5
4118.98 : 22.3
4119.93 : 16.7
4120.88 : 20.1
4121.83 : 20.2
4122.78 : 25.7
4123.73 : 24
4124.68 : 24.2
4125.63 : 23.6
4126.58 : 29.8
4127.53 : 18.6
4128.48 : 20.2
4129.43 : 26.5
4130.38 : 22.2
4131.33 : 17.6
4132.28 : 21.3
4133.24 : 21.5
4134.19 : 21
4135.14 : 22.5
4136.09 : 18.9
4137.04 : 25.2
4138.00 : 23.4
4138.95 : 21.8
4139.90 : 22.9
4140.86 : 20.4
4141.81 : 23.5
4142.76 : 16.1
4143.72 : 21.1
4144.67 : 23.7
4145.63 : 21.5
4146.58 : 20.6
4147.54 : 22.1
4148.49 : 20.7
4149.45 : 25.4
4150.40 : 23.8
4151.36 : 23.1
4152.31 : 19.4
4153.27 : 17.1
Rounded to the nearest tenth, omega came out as -9.3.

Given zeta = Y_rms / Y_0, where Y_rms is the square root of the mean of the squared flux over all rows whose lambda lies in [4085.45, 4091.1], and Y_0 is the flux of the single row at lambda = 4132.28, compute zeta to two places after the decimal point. 1.08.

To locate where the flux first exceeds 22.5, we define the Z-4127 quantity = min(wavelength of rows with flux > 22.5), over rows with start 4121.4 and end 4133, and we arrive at 4122.78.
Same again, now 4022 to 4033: 4024.30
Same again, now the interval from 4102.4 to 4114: 4109.51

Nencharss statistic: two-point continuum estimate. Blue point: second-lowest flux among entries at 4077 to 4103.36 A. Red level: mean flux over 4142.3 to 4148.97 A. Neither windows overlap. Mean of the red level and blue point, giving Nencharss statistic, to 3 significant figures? 18.6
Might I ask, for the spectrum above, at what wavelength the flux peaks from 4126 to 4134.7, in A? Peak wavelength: 4126.58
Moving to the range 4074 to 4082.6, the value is 4079.34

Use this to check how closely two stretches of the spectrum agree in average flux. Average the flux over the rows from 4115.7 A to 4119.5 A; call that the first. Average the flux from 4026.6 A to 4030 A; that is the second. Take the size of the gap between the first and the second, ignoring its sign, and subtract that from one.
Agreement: 0.8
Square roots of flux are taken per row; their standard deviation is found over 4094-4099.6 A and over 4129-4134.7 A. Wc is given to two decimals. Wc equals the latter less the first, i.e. -0.03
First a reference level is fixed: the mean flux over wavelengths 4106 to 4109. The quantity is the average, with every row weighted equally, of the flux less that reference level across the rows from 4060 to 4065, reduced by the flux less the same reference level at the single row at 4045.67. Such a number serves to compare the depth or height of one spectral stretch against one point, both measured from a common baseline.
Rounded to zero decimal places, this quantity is 0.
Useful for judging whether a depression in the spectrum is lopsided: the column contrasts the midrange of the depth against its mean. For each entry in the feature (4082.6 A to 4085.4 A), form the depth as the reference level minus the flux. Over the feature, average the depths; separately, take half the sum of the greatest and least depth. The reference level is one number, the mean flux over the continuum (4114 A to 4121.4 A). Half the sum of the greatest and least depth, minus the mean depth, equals -0.4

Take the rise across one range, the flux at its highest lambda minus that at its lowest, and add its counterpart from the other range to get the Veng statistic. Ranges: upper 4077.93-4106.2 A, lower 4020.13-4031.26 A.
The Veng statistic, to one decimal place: 1.0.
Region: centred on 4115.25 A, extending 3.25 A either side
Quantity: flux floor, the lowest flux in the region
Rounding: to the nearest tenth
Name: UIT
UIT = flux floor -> 19.2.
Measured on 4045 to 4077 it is 16.4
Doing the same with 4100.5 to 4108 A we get 13.4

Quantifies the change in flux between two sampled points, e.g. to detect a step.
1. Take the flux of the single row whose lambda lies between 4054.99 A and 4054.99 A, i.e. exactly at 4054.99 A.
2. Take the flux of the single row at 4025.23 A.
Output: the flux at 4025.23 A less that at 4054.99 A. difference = -7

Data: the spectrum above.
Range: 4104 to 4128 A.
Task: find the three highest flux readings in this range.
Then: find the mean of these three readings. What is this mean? 28.3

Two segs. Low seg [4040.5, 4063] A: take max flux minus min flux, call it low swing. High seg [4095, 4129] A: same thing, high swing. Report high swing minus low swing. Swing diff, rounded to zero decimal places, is 5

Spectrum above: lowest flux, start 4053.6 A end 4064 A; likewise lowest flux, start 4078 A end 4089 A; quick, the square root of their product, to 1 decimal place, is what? 16.4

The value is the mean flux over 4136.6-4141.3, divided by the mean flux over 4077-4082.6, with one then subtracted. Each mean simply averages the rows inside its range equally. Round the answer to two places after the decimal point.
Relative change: 0.04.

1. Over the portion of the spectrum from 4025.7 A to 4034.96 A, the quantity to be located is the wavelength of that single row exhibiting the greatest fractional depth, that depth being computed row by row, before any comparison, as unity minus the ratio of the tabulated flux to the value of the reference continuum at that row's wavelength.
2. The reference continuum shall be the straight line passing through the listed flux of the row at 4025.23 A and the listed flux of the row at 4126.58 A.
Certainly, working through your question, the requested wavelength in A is 4033.58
